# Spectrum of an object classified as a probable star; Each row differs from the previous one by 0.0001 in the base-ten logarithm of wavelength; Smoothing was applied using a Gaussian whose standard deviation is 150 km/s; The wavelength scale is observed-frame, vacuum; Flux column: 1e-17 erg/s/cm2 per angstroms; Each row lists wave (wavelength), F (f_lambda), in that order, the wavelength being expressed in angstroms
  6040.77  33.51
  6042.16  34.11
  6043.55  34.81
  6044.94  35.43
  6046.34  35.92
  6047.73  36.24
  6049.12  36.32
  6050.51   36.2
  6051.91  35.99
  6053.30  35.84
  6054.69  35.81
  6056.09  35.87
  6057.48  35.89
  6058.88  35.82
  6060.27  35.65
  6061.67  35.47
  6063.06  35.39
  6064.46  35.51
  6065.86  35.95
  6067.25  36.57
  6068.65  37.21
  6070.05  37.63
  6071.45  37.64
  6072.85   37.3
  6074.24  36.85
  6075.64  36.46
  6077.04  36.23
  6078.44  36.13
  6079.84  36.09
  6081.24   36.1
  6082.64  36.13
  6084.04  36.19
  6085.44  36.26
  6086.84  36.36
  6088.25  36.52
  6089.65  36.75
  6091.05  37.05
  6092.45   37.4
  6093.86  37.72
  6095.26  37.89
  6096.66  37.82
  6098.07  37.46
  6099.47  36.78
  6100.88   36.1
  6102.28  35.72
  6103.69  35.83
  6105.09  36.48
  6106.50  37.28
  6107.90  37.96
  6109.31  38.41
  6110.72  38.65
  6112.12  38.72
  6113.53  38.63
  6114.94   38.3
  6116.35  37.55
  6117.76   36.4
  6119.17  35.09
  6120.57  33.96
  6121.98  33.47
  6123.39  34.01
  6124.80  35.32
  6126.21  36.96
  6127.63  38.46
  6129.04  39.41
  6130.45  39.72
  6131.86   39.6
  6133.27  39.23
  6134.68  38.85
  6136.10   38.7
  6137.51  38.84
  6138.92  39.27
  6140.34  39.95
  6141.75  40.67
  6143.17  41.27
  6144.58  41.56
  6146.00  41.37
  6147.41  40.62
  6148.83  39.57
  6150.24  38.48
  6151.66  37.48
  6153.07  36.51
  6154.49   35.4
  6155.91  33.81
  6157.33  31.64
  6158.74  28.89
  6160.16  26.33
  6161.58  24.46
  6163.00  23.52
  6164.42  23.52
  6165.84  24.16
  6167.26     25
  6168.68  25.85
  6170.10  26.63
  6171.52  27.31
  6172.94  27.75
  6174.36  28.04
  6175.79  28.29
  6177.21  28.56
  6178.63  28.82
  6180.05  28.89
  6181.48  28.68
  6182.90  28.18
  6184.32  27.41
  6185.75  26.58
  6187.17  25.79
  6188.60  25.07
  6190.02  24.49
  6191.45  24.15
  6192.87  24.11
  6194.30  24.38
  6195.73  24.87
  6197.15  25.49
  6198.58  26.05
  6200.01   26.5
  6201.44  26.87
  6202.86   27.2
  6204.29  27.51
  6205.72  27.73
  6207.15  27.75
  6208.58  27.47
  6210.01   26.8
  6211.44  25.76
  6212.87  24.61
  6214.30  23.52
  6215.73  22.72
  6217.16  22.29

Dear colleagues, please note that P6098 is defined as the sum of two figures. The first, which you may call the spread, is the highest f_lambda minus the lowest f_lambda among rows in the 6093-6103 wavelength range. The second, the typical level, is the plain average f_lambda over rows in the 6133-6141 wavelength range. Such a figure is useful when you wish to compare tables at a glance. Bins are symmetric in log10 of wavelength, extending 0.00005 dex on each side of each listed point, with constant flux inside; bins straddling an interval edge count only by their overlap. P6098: 41.3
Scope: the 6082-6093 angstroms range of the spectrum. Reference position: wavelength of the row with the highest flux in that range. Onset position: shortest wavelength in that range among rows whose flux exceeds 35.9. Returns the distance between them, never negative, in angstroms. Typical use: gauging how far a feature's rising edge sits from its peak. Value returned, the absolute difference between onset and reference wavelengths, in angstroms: 9.8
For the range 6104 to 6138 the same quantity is 25.4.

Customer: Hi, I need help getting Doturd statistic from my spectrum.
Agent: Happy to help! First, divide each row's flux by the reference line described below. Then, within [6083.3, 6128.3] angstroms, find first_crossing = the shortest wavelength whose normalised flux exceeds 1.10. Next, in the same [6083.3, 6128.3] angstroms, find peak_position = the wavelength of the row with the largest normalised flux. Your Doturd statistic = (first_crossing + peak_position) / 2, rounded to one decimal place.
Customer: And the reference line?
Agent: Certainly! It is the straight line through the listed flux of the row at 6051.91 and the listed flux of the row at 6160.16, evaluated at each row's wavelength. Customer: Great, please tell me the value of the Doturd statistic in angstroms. 6107.2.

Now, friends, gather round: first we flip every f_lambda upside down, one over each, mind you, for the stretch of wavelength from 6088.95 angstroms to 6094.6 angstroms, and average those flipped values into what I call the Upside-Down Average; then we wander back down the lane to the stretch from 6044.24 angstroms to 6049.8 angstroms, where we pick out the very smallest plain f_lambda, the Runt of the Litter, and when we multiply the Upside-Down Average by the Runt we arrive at 0.95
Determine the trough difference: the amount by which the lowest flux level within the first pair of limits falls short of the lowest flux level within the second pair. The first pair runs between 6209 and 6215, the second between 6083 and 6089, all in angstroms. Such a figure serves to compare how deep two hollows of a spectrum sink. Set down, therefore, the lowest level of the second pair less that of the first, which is 12.7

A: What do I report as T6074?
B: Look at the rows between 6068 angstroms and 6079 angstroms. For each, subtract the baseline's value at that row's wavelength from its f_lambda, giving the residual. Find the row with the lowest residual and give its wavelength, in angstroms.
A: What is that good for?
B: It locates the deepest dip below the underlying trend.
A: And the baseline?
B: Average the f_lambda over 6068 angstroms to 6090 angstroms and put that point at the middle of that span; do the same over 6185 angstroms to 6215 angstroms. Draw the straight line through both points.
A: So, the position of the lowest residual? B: 6077.04 angstroms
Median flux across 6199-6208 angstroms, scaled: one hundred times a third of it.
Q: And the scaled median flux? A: 912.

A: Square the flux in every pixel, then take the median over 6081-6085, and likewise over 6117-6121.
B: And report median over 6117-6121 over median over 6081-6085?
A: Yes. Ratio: 0.9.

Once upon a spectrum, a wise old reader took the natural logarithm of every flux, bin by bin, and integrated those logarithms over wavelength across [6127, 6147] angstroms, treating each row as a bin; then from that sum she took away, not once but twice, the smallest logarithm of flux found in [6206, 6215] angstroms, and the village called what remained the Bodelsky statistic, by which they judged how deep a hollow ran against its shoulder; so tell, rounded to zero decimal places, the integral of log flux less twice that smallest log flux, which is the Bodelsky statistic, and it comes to 67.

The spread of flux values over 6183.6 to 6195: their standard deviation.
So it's 1.2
